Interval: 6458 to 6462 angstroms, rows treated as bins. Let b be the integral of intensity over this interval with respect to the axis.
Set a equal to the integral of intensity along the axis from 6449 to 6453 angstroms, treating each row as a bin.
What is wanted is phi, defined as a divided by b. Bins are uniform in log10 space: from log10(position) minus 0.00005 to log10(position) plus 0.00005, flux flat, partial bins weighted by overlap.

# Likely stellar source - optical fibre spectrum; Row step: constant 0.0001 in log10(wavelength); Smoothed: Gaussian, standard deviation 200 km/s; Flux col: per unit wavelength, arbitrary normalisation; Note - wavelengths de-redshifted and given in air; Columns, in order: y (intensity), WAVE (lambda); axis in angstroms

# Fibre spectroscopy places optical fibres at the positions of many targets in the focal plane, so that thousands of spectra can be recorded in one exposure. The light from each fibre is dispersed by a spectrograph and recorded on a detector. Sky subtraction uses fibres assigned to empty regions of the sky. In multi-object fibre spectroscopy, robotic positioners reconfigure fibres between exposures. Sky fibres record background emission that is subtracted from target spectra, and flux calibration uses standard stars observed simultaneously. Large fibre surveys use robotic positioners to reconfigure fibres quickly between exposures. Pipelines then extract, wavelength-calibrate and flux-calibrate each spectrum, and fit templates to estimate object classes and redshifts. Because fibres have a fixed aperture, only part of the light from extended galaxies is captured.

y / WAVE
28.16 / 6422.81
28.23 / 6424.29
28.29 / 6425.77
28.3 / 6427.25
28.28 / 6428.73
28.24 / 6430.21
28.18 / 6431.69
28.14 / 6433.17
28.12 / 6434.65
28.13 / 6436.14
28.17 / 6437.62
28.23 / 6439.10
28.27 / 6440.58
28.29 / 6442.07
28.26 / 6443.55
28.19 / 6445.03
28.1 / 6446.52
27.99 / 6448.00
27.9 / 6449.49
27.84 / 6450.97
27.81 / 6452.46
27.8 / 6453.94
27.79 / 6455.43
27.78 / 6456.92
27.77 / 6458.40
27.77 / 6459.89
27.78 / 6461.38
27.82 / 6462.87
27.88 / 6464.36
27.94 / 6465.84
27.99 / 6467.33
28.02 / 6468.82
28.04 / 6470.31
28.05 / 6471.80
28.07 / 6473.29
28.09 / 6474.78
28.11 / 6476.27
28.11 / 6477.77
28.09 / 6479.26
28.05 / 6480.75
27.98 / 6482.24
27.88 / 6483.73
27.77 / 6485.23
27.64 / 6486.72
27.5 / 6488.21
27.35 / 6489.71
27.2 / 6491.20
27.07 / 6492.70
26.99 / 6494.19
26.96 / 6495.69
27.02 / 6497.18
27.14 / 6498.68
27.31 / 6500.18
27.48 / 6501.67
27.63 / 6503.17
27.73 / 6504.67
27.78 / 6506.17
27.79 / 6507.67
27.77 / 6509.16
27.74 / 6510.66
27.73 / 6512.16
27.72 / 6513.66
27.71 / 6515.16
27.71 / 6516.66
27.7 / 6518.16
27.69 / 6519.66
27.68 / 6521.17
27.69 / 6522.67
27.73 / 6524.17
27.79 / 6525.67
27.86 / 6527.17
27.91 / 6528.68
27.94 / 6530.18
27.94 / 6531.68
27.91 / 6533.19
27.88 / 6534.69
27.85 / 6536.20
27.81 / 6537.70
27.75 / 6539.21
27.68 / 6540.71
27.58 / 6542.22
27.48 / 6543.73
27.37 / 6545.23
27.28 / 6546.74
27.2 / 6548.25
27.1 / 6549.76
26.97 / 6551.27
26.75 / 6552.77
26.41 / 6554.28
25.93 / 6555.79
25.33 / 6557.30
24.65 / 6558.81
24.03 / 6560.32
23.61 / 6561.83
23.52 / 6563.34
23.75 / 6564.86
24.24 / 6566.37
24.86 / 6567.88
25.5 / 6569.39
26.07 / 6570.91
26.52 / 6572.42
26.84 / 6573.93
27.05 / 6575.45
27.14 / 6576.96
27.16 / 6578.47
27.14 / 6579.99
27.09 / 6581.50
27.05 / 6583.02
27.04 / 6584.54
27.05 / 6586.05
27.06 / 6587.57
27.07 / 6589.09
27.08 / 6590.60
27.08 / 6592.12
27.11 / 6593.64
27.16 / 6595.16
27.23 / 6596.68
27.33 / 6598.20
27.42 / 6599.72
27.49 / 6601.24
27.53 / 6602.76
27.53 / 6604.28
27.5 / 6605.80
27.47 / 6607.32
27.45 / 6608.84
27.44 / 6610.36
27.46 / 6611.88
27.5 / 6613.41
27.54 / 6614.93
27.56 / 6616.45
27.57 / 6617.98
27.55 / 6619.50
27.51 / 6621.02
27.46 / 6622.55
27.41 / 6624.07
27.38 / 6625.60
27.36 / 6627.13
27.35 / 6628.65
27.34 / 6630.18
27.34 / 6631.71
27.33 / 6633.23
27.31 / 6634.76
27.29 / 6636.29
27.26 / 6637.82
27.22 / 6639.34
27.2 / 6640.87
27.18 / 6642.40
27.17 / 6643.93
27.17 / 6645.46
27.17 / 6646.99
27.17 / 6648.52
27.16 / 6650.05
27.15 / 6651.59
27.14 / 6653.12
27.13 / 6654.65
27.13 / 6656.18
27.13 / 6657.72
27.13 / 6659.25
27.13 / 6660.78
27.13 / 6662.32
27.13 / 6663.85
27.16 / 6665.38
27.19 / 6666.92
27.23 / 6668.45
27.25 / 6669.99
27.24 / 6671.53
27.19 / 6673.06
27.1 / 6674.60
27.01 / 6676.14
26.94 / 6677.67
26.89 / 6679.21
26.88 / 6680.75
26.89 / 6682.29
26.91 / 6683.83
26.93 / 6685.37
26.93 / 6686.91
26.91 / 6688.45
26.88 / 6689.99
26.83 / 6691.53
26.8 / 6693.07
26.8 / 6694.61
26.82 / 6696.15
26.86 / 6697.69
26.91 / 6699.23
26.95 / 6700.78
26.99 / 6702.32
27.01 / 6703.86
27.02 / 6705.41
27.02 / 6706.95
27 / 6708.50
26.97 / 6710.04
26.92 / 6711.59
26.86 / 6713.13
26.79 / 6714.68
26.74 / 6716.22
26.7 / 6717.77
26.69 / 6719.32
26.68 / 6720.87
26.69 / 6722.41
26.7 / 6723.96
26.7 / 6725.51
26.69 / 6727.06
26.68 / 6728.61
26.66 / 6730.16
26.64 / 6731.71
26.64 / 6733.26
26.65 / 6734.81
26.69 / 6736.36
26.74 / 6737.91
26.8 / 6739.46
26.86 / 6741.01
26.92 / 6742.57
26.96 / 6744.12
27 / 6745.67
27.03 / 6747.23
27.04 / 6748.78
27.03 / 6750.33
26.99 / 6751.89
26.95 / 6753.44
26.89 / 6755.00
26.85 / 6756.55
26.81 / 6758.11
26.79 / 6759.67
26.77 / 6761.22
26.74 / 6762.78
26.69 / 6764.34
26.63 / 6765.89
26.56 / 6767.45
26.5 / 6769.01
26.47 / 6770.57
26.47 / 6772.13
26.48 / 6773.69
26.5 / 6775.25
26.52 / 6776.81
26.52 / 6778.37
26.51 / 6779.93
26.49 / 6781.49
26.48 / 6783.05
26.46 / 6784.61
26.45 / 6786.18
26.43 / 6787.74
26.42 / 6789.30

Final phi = 1.00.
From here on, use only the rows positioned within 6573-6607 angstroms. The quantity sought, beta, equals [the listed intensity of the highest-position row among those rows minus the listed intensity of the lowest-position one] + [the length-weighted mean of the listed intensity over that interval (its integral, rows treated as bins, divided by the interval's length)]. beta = 27.8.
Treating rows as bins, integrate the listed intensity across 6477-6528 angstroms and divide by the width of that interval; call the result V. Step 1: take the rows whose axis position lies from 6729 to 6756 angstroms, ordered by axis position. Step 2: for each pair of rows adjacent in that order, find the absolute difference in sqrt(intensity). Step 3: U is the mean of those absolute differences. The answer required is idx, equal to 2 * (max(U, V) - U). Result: 55.2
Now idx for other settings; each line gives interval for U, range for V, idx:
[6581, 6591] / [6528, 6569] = 52.9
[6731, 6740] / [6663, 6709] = 54.0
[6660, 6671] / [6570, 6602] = 54.1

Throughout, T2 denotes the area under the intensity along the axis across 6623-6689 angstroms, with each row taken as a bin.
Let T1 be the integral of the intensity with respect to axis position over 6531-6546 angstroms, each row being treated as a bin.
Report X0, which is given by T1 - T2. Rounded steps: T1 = 416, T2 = 1792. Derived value -1376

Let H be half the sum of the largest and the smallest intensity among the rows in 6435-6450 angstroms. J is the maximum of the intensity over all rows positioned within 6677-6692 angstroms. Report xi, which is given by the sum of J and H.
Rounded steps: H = 28.1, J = 26.94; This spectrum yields 55.0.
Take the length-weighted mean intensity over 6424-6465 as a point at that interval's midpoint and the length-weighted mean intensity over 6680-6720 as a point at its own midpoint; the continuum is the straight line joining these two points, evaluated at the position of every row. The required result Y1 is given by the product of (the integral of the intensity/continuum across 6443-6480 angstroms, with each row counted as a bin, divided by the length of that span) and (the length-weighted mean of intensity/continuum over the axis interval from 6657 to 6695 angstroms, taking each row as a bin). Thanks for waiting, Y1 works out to 1.00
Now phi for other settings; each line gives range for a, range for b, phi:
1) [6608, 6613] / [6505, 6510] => 0.99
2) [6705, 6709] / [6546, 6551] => 0.80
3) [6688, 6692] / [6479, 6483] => 0.96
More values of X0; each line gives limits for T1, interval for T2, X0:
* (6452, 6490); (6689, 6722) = 173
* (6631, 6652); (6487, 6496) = 327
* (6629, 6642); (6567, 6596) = -422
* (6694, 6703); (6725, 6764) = -804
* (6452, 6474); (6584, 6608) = -41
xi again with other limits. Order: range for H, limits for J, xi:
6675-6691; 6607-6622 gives 54.5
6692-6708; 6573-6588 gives 54.1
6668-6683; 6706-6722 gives 54.1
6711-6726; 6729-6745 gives 53.8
